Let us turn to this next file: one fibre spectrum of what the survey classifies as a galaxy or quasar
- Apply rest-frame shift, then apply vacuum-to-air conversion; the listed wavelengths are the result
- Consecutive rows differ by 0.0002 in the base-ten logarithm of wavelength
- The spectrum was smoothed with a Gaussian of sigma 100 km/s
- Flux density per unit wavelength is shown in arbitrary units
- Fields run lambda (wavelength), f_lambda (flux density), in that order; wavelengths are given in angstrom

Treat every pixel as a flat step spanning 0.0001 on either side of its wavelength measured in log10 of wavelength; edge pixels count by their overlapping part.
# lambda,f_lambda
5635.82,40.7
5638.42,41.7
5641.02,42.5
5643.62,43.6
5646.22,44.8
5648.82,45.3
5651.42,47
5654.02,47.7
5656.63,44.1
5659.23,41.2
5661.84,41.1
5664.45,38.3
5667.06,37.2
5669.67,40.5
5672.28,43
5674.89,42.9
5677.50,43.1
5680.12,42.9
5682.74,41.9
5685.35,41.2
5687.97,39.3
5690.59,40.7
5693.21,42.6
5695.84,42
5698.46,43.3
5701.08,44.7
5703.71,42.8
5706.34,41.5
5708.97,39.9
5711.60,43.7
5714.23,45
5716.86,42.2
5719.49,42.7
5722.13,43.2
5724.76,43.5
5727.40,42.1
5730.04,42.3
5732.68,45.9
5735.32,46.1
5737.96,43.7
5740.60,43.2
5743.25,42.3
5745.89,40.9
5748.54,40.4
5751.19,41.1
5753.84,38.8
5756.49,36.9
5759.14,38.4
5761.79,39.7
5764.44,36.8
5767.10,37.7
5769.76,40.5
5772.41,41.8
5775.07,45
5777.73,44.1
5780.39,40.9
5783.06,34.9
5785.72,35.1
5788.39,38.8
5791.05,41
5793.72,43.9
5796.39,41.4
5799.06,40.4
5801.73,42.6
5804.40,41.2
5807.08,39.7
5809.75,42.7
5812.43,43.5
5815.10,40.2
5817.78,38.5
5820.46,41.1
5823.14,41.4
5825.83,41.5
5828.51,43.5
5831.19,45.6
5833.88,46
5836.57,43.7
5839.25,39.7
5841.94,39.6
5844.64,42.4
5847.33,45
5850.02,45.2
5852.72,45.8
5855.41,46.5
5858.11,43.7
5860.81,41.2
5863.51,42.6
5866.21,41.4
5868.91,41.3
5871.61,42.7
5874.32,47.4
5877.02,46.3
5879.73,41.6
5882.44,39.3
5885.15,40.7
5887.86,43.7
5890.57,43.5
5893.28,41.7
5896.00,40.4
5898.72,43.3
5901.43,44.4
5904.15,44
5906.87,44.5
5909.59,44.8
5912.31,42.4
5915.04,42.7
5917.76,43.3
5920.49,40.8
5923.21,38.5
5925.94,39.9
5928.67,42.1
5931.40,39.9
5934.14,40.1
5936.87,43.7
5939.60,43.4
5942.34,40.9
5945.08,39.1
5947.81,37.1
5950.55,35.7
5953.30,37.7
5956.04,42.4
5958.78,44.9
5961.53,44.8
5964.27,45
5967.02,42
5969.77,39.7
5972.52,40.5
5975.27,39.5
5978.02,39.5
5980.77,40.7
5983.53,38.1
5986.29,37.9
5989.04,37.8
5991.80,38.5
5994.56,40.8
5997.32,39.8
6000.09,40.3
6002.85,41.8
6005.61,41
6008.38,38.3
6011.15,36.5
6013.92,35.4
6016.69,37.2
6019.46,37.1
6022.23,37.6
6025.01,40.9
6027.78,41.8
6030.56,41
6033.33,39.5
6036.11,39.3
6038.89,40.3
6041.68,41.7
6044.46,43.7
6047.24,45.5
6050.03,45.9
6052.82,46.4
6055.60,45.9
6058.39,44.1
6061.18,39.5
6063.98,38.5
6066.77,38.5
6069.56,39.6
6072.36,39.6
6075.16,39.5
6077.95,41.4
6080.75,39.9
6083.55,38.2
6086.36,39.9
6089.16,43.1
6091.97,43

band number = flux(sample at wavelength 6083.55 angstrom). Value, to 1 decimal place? 38.2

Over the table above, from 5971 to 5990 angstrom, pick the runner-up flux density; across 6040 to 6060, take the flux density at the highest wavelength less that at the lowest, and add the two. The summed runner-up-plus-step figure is 43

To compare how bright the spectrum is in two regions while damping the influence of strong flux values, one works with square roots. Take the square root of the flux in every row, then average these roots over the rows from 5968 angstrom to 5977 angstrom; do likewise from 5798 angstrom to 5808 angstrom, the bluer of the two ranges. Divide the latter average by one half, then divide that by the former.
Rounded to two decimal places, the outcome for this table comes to 2.03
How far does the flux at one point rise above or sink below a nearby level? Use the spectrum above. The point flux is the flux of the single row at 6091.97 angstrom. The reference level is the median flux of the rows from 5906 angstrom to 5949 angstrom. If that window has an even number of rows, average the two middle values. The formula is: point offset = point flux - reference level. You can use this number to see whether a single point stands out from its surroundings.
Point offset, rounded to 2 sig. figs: 1.5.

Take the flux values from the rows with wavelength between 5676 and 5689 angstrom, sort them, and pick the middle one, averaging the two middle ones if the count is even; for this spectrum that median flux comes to 41.9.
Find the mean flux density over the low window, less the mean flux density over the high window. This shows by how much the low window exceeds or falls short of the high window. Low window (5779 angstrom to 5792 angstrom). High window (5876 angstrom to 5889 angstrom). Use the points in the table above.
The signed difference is -4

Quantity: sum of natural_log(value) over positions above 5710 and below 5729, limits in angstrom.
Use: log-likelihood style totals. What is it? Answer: 26.4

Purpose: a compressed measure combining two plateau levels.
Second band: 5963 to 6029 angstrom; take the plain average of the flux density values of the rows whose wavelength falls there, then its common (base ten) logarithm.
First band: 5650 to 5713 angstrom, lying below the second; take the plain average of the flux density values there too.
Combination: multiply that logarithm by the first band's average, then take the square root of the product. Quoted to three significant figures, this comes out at 8.21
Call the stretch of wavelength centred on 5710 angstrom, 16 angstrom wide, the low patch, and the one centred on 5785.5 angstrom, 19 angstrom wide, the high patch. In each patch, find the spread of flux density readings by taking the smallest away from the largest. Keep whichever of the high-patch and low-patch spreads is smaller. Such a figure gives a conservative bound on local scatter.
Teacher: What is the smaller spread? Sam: 5.1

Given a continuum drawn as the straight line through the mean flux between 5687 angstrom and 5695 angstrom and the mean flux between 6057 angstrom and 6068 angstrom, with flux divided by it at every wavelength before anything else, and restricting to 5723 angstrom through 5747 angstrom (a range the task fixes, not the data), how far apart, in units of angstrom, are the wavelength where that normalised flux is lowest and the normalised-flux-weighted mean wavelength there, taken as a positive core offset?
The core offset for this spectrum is 10.6 angstrom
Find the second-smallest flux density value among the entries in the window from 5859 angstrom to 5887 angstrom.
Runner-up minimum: 40.7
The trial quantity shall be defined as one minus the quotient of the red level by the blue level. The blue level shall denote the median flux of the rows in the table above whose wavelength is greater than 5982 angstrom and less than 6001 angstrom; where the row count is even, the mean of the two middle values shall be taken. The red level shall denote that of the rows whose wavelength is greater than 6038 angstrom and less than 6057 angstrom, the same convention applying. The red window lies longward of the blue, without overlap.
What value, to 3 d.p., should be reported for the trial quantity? -0.182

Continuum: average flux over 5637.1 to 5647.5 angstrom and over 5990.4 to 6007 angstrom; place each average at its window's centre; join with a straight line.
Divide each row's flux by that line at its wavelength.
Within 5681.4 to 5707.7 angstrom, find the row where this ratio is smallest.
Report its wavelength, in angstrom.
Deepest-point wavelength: 5687.97 angstrom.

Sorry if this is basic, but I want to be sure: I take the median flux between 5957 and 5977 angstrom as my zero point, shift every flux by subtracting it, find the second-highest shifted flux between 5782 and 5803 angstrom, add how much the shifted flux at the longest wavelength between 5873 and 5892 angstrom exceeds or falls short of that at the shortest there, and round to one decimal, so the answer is -3.3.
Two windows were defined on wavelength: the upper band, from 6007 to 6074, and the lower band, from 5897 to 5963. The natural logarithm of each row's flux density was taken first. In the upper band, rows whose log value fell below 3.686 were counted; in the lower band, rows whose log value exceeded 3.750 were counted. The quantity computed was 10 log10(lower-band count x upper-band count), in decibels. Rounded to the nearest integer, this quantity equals 22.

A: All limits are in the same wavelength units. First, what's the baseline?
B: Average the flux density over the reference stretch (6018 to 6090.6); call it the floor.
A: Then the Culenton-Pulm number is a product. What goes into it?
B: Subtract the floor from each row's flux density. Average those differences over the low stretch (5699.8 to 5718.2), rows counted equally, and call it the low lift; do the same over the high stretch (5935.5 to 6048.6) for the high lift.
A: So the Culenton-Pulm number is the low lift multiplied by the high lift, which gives -1.5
